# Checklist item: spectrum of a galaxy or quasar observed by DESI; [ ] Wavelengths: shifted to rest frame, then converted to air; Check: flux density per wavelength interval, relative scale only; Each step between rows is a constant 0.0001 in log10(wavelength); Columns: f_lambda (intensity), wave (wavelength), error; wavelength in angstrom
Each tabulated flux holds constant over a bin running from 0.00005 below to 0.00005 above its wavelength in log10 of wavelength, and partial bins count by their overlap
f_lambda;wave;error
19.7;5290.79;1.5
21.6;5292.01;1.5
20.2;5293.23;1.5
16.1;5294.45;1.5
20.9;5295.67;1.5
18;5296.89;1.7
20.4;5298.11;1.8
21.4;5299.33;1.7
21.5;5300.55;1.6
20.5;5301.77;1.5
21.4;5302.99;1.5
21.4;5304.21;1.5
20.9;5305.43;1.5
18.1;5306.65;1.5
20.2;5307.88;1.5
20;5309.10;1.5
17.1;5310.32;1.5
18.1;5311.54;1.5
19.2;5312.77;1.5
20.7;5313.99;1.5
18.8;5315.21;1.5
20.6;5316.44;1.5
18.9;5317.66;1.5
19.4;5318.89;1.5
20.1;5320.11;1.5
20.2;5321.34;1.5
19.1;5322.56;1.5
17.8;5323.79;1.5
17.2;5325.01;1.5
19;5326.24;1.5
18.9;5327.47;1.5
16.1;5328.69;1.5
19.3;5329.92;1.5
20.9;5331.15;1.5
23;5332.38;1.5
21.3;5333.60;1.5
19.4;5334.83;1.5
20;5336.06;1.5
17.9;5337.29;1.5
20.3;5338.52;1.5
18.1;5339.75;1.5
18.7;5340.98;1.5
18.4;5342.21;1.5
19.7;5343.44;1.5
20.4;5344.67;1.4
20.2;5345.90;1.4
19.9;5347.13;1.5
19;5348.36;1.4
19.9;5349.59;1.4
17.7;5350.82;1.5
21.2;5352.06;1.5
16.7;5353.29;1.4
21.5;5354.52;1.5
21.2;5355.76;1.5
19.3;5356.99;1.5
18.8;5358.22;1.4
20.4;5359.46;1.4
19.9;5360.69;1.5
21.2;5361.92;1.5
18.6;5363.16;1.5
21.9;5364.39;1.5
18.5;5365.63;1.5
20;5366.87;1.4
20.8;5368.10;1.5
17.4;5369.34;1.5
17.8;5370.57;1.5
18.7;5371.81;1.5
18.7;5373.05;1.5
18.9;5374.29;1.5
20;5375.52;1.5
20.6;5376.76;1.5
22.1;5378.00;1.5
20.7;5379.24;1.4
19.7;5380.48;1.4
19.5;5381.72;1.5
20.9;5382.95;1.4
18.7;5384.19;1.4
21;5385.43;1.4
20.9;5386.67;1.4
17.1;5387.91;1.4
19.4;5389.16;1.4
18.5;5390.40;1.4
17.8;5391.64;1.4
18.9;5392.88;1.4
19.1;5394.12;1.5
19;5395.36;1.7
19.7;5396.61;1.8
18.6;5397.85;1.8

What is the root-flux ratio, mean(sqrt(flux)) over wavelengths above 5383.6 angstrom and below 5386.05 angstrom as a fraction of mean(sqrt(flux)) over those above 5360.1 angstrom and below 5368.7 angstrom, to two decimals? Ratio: 0.99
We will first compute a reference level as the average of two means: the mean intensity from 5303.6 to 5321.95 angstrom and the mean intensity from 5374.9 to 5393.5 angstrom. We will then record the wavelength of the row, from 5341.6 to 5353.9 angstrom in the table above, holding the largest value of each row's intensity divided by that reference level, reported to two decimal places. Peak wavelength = 5352.06 angstrom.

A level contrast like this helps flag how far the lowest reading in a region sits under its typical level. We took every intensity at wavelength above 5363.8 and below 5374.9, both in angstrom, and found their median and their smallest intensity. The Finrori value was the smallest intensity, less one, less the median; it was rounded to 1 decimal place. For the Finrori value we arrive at -2.3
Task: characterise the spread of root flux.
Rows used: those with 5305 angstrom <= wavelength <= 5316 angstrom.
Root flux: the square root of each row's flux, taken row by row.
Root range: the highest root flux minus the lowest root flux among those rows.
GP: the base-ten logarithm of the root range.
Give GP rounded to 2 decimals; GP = -0.36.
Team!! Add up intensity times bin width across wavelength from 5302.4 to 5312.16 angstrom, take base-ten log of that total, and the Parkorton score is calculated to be 2.28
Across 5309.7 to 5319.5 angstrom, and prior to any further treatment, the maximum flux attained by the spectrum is 20.7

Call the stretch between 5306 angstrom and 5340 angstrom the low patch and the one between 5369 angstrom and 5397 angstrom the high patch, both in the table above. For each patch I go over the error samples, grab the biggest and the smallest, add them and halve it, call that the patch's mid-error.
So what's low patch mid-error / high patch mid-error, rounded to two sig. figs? 0.94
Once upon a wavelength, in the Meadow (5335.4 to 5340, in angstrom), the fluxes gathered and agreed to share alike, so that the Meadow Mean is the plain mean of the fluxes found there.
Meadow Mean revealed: 19.1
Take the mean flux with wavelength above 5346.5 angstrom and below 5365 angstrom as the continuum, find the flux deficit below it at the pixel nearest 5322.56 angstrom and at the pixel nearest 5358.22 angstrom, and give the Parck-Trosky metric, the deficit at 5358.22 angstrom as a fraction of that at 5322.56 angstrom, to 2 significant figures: 1.4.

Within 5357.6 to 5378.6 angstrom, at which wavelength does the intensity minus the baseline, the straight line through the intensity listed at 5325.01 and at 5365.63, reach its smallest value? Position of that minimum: 5369.34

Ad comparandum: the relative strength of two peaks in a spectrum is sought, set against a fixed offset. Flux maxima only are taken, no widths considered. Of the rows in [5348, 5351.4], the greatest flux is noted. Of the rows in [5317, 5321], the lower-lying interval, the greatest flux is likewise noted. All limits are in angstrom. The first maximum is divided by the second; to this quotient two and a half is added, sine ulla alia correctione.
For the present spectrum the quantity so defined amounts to 3.49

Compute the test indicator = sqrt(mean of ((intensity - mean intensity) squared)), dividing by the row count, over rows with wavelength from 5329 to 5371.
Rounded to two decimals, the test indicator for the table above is 1.41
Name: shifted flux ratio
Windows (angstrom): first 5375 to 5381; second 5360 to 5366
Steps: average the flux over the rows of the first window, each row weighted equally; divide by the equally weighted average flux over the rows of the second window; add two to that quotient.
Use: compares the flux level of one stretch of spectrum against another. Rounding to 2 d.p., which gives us 3.03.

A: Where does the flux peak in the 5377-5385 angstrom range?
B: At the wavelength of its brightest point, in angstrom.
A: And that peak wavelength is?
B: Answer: 5378.00 angstrom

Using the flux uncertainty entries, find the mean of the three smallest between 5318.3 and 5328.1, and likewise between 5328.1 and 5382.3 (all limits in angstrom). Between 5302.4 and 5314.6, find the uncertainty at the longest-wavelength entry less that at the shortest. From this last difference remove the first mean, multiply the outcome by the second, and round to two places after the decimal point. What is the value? -2.10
